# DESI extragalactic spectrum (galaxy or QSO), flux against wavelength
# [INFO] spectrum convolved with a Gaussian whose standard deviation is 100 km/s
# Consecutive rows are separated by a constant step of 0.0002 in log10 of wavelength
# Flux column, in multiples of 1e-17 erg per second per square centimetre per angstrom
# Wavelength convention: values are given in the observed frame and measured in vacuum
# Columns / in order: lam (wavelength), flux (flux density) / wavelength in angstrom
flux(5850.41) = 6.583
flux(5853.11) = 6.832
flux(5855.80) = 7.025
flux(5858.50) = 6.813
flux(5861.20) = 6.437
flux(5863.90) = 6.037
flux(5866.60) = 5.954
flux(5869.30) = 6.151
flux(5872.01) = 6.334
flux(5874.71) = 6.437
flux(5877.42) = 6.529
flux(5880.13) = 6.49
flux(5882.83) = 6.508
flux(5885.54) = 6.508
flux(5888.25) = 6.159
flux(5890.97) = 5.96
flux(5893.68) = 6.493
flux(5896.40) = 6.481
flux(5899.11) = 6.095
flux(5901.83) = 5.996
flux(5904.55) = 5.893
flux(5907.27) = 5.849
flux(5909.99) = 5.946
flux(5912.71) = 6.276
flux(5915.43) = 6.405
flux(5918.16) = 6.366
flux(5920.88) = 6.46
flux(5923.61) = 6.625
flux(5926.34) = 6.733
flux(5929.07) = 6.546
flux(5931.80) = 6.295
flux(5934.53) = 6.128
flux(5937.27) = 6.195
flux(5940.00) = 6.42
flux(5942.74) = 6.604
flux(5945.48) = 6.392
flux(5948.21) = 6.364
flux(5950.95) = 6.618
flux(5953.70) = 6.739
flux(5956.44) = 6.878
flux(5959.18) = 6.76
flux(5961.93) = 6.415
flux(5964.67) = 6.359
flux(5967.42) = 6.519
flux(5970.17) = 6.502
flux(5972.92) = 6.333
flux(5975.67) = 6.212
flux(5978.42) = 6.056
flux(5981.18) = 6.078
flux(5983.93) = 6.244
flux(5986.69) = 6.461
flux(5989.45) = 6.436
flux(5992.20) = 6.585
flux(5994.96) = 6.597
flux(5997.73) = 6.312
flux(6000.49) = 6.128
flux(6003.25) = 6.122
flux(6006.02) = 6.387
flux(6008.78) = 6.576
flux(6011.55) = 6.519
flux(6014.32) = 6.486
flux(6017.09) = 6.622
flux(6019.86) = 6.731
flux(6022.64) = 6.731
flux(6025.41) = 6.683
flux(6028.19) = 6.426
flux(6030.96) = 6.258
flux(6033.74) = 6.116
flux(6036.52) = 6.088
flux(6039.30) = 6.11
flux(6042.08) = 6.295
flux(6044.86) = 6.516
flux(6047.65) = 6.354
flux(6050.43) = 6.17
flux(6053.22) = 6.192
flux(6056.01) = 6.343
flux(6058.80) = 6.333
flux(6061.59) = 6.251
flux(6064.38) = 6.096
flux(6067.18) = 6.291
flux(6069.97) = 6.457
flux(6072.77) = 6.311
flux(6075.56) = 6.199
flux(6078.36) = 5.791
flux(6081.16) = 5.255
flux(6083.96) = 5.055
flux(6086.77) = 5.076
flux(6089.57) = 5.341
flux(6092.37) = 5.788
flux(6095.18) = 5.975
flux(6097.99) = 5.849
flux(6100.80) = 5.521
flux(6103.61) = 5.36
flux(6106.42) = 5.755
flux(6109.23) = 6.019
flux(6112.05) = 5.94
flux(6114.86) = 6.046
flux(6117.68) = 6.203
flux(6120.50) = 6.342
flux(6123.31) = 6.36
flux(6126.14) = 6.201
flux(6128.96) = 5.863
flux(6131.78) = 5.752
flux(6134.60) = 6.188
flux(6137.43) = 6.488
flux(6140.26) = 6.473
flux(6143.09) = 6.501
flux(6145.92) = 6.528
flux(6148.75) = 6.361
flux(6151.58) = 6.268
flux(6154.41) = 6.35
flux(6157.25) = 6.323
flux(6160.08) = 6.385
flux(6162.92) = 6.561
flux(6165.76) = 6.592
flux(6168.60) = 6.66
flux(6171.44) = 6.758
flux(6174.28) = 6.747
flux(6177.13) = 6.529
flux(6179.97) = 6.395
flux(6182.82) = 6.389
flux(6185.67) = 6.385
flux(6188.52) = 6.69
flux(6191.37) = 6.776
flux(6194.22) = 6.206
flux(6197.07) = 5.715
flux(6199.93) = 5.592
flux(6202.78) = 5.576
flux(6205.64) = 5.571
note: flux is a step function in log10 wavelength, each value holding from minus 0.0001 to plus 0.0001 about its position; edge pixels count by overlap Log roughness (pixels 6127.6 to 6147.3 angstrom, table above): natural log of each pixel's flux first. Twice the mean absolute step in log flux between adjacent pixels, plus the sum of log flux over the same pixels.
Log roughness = 12.9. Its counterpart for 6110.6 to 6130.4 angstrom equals 12.7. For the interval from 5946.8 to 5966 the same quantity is 13.2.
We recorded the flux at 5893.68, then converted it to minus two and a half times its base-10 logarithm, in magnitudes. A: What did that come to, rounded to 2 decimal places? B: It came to -2.03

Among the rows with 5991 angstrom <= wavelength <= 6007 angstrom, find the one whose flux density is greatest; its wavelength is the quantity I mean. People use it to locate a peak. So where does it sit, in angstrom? 5994.96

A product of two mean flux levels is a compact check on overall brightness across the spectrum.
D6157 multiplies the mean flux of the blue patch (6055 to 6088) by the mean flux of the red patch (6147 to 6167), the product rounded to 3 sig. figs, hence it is 38.1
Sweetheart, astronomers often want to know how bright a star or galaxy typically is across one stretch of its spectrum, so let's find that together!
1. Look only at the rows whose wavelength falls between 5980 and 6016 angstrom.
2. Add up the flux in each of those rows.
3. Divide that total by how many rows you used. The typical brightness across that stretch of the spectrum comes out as 6.38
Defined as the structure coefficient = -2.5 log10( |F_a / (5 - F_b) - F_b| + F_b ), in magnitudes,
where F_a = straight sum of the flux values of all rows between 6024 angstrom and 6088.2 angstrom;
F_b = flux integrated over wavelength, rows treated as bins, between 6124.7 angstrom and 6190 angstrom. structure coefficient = -7.31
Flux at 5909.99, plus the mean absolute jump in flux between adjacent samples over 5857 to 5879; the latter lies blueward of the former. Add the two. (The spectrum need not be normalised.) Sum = 6.2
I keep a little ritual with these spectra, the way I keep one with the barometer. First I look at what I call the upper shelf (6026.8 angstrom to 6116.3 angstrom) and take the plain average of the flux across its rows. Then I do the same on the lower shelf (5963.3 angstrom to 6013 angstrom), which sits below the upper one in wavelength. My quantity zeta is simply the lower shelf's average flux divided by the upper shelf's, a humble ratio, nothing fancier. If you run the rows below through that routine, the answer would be 1.06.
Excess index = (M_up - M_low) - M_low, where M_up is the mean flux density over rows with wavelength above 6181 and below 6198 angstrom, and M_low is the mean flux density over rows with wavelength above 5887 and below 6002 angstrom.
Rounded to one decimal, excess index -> -6.3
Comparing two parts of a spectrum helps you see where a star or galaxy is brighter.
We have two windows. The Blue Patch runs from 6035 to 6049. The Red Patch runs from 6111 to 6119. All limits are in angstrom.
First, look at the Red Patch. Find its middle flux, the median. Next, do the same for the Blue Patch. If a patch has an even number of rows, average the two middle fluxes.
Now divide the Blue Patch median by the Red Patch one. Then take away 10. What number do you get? -8.96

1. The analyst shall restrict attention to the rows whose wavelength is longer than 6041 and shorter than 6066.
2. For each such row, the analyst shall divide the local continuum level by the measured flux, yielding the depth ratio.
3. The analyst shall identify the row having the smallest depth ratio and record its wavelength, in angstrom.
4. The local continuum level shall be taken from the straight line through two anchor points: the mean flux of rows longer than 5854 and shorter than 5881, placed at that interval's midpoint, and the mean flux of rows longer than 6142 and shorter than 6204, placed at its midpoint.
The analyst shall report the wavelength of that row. 6044.86 angstrom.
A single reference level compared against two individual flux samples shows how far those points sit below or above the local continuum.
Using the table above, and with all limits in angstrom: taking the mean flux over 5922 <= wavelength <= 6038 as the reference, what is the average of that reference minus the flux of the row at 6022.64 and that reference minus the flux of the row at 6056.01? -0.10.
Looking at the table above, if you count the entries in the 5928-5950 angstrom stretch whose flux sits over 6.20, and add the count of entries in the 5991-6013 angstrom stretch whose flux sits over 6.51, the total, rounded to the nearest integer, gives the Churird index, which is 10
